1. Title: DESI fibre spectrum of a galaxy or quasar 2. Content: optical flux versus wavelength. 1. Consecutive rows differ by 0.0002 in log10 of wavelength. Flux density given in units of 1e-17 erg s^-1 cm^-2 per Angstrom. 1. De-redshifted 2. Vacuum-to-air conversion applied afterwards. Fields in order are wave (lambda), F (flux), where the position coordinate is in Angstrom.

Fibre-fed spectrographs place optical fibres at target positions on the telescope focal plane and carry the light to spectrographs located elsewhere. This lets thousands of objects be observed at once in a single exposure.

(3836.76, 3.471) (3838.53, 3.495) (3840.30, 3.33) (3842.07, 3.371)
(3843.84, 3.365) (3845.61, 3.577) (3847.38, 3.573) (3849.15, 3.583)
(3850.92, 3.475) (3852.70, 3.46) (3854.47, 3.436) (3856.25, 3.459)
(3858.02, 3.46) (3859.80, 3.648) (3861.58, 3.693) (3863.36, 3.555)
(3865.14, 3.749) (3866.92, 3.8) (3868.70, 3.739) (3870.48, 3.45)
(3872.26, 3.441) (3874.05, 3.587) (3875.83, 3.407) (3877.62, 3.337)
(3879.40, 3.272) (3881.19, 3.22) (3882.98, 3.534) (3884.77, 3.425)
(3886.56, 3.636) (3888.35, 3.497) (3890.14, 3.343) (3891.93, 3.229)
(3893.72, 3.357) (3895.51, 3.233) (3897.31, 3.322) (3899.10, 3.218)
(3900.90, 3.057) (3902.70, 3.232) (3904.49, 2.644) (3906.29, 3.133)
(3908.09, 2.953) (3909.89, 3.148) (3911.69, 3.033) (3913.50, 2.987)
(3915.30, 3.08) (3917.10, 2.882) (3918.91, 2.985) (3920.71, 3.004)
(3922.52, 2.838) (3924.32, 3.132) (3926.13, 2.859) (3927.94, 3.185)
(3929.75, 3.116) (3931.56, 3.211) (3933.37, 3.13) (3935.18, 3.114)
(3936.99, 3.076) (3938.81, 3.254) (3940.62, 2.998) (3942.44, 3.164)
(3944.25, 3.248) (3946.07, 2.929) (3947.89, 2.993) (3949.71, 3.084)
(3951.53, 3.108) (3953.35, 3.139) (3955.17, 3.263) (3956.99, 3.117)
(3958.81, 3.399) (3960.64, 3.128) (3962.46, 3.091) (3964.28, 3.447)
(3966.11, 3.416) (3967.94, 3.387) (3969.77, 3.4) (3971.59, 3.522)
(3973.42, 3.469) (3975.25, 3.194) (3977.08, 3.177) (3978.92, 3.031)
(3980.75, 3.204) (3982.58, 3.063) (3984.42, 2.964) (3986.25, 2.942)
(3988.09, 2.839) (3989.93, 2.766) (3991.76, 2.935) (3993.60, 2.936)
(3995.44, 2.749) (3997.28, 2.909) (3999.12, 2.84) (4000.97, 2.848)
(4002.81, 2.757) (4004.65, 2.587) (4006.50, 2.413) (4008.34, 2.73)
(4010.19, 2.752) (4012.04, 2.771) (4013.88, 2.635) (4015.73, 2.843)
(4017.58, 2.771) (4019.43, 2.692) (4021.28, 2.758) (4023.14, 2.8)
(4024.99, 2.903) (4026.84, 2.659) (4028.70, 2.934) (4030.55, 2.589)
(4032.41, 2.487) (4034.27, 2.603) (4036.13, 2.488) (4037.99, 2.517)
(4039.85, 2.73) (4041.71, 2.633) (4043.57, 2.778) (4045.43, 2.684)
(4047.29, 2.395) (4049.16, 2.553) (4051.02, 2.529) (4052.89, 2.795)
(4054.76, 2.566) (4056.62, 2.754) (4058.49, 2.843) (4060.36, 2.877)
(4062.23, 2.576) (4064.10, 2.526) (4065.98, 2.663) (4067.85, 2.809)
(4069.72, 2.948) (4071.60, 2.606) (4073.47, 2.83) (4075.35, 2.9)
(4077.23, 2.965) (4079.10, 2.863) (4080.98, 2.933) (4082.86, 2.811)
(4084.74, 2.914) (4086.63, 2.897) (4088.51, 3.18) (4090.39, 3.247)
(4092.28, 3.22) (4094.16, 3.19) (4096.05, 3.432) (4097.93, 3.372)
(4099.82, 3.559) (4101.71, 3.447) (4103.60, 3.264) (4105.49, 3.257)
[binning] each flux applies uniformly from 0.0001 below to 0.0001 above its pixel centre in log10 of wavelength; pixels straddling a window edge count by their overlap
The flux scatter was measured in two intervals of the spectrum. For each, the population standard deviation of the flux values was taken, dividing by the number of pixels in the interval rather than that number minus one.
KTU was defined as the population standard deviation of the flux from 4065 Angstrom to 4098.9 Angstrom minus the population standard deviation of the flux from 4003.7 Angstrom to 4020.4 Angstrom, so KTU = 0.11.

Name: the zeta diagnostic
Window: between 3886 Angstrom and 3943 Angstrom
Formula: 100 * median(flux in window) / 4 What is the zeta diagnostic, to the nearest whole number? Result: 78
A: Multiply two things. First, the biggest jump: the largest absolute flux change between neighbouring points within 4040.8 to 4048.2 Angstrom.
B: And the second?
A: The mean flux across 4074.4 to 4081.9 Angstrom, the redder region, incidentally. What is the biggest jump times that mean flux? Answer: 0.84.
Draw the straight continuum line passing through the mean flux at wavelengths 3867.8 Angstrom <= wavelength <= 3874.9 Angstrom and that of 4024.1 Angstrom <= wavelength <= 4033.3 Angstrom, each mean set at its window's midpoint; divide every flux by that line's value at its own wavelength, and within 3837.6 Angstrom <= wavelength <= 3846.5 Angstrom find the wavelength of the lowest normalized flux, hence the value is 3840.30 Angstrom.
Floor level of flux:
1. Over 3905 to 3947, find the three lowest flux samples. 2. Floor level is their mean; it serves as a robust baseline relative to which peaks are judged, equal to 2.9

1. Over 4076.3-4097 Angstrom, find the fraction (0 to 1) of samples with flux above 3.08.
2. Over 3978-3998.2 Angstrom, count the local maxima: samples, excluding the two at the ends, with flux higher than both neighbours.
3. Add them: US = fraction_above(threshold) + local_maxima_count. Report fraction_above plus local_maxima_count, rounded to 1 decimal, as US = 2.5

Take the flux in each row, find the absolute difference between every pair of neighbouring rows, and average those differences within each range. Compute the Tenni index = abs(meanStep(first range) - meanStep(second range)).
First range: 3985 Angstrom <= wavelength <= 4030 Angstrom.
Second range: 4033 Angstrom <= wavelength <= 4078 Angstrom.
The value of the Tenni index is 0.03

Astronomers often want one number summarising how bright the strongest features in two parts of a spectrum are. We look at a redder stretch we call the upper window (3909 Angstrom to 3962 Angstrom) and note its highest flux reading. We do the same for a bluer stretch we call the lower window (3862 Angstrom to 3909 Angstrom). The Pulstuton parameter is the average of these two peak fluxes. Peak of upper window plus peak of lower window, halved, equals 3.60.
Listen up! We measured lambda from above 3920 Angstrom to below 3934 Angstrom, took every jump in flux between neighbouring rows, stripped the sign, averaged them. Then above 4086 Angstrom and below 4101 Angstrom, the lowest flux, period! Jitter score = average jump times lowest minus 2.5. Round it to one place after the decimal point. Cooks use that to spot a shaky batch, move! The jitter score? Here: -2.0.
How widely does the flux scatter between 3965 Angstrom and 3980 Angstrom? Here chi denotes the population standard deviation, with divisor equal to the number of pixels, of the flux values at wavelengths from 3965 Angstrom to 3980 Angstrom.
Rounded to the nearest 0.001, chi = 0.159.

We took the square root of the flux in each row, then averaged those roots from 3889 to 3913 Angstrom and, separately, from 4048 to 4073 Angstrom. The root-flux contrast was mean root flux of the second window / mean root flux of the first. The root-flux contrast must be 0.926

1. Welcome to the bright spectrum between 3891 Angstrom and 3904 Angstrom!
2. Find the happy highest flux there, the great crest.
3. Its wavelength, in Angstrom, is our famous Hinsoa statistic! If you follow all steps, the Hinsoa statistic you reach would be 3893.72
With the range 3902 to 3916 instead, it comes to 3902.70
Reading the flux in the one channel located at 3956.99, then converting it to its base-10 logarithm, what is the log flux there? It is 0.49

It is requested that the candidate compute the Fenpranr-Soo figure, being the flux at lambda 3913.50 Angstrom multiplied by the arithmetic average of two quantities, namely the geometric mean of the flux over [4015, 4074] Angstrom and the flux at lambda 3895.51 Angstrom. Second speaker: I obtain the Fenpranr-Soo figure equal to 8.8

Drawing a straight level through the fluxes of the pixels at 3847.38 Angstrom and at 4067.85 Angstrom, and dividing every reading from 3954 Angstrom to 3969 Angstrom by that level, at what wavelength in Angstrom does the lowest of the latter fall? 3962.46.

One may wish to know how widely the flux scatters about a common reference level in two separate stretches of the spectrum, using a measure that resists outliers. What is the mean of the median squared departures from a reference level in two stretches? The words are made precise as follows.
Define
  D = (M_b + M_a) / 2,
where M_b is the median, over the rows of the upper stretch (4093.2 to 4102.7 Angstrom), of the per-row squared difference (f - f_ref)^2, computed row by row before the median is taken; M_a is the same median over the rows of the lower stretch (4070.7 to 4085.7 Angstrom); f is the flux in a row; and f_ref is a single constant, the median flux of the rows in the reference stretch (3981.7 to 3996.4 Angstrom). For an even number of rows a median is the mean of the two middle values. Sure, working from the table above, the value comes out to 0.12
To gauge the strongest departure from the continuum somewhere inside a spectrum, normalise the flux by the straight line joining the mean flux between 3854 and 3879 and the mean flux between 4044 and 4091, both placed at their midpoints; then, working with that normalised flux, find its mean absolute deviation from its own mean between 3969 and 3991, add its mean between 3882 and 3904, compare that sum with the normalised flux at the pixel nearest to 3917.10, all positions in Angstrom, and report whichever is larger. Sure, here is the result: 1.02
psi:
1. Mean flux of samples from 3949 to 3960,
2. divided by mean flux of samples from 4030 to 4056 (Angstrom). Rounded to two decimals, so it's 1.23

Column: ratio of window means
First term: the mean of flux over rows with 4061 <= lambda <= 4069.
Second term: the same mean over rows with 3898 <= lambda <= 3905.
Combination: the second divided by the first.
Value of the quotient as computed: 1.15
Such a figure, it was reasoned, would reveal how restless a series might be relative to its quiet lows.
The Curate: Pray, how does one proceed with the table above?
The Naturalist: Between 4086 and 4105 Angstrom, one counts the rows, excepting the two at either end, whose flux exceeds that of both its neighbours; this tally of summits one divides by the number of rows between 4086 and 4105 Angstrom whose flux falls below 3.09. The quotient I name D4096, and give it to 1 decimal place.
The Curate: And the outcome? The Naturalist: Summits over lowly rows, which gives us 3.0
